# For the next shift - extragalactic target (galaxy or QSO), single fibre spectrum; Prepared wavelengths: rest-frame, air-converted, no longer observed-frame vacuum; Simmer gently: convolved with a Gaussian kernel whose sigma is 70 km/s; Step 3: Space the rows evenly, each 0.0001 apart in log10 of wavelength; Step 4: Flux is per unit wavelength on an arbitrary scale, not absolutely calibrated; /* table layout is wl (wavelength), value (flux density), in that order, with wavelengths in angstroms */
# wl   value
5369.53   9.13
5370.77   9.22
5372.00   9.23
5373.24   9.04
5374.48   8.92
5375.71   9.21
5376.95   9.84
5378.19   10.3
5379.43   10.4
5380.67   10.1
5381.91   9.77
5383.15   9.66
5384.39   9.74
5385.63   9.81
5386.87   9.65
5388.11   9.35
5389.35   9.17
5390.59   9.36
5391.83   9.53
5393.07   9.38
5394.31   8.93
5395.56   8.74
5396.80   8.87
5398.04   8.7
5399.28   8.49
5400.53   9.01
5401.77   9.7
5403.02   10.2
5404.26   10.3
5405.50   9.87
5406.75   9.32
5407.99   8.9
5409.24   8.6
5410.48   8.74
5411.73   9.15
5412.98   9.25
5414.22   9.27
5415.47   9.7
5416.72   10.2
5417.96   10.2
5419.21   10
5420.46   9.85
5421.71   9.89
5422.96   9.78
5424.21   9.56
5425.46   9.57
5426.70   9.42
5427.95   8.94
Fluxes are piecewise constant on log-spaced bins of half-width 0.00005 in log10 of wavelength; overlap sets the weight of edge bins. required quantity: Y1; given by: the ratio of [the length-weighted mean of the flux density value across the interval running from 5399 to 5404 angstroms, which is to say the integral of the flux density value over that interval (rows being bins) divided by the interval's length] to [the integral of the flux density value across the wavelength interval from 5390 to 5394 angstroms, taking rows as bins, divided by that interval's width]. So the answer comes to 1.01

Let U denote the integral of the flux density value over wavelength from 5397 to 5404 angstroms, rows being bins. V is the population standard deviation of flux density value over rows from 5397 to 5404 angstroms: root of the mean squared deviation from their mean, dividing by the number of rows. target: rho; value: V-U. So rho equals -64.2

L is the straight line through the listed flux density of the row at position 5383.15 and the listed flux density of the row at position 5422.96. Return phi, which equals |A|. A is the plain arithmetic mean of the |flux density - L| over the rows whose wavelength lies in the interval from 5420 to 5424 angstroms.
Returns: 0.06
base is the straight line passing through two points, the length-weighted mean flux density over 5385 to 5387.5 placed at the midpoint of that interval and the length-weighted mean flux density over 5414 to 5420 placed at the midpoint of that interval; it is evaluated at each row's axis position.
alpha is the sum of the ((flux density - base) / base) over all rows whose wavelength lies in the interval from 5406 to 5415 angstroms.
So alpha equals -0.59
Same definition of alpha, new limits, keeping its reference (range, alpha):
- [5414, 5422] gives -0.03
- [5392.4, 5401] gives -0.66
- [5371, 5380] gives -0.08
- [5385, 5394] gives -0.20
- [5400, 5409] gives -0.16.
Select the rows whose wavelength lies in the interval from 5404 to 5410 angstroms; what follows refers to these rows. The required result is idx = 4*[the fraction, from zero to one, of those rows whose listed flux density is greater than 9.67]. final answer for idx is 1.6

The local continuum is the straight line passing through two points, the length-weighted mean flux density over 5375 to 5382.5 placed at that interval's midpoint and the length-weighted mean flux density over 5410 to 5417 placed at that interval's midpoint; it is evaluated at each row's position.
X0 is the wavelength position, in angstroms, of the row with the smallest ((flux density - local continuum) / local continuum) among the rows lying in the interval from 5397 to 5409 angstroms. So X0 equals 5399.28 angstroms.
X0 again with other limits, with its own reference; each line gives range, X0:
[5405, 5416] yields 5409.24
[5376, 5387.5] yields 5383.15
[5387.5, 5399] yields 5398.04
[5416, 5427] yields 5426.70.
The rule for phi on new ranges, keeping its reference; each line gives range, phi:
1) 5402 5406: 0.40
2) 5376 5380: 0.53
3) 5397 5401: 0.98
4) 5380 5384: 0.19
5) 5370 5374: 0.46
